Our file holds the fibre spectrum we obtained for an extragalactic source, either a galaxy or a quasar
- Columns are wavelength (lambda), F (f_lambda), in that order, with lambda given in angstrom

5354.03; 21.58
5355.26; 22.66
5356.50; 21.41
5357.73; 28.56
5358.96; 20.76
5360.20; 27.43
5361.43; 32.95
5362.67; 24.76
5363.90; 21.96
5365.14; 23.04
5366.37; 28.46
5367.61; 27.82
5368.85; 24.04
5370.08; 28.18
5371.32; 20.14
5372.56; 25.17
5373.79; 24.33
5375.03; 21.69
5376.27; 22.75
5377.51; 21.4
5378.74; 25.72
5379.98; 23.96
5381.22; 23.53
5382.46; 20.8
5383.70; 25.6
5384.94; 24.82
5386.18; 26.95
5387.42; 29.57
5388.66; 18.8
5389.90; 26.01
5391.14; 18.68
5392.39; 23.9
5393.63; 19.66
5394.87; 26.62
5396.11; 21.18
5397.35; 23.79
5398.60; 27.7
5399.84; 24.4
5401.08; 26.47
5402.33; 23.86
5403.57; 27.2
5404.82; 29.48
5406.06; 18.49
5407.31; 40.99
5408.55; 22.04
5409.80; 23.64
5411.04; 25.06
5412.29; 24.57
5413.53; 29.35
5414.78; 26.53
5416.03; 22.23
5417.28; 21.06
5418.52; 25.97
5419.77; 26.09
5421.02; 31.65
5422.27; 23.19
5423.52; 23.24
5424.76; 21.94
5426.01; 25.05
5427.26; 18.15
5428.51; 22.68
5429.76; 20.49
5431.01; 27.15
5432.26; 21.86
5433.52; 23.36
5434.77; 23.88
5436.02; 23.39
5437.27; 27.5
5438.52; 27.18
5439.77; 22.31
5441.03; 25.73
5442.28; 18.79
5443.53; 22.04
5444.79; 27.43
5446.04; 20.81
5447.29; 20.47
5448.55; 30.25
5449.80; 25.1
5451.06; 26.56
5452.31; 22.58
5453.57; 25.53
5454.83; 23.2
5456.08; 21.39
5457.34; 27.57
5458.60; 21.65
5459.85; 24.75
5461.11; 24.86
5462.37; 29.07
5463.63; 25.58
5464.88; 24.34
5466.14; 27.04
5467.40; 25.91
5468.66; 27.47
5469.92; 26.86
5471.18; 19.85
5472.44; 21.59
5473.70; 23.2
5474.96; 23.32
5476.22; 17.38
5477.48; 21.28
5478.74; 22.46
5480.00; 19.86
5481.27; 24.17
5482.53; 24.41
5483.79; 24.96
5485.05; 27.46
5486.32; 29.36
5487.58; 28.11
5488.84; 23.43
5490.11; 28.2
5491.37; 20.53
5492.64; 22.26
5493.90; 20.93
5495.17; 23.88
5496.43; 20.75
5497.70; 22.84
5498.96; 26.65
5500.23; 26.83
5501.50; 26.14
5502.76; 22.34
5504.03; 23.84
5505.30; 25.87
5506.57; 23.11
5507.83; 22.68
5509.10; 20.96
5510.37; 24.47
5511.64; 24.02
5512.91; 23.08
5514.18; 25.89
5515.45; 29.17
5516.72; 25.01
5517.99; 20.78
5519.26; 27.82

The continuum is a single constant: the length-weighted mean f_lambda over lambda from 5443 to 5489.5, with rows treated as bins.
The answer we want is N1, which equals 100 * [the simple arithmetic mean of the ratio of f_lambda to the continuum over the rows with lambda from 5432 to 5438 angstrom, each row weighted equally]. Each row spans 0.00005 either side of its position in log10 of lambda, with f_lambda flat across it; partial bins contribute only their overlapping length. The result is 99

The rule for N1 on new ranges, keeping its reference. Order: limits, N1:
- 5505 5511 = 96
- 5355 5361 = 99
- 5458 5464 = 103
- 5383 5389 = 103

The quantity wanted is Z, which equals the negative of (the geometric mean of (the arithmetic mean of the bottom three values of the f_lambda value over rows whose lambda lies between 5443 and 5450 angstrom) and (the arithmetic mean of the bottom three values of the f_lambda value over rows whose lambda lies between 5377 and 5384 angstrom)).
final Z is -21.5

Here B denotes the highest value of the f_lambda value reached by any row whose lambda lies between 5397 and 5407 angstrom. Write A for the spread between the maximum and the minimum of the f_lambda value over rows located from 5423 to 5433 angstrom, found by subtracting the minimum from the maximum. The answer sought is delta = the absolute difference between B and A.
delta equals 20.5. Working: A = 9.0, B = 29.48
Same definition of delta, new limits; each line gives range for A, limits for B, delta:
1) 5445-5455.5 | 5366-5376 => 18.7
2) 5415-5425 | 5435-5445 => 16.9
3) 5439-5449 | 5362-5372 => 17.0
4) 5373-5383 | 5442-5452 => 25.3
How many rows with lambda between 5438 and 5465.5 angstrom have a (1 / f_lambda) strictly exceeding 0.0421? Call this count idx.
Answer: 9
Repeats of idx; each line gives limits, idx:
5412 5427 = 5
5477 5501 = 9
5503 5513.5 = 4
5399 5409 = 2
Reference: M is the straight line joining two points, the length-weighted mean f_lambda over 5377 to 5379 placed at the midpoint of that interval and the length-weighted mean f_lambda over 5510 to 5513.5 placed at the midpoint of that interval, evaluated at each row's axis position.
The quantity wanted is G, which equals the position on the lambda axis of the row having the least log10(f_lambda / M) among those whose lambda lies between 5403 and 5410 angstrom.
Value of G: 5406.06 angstrom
